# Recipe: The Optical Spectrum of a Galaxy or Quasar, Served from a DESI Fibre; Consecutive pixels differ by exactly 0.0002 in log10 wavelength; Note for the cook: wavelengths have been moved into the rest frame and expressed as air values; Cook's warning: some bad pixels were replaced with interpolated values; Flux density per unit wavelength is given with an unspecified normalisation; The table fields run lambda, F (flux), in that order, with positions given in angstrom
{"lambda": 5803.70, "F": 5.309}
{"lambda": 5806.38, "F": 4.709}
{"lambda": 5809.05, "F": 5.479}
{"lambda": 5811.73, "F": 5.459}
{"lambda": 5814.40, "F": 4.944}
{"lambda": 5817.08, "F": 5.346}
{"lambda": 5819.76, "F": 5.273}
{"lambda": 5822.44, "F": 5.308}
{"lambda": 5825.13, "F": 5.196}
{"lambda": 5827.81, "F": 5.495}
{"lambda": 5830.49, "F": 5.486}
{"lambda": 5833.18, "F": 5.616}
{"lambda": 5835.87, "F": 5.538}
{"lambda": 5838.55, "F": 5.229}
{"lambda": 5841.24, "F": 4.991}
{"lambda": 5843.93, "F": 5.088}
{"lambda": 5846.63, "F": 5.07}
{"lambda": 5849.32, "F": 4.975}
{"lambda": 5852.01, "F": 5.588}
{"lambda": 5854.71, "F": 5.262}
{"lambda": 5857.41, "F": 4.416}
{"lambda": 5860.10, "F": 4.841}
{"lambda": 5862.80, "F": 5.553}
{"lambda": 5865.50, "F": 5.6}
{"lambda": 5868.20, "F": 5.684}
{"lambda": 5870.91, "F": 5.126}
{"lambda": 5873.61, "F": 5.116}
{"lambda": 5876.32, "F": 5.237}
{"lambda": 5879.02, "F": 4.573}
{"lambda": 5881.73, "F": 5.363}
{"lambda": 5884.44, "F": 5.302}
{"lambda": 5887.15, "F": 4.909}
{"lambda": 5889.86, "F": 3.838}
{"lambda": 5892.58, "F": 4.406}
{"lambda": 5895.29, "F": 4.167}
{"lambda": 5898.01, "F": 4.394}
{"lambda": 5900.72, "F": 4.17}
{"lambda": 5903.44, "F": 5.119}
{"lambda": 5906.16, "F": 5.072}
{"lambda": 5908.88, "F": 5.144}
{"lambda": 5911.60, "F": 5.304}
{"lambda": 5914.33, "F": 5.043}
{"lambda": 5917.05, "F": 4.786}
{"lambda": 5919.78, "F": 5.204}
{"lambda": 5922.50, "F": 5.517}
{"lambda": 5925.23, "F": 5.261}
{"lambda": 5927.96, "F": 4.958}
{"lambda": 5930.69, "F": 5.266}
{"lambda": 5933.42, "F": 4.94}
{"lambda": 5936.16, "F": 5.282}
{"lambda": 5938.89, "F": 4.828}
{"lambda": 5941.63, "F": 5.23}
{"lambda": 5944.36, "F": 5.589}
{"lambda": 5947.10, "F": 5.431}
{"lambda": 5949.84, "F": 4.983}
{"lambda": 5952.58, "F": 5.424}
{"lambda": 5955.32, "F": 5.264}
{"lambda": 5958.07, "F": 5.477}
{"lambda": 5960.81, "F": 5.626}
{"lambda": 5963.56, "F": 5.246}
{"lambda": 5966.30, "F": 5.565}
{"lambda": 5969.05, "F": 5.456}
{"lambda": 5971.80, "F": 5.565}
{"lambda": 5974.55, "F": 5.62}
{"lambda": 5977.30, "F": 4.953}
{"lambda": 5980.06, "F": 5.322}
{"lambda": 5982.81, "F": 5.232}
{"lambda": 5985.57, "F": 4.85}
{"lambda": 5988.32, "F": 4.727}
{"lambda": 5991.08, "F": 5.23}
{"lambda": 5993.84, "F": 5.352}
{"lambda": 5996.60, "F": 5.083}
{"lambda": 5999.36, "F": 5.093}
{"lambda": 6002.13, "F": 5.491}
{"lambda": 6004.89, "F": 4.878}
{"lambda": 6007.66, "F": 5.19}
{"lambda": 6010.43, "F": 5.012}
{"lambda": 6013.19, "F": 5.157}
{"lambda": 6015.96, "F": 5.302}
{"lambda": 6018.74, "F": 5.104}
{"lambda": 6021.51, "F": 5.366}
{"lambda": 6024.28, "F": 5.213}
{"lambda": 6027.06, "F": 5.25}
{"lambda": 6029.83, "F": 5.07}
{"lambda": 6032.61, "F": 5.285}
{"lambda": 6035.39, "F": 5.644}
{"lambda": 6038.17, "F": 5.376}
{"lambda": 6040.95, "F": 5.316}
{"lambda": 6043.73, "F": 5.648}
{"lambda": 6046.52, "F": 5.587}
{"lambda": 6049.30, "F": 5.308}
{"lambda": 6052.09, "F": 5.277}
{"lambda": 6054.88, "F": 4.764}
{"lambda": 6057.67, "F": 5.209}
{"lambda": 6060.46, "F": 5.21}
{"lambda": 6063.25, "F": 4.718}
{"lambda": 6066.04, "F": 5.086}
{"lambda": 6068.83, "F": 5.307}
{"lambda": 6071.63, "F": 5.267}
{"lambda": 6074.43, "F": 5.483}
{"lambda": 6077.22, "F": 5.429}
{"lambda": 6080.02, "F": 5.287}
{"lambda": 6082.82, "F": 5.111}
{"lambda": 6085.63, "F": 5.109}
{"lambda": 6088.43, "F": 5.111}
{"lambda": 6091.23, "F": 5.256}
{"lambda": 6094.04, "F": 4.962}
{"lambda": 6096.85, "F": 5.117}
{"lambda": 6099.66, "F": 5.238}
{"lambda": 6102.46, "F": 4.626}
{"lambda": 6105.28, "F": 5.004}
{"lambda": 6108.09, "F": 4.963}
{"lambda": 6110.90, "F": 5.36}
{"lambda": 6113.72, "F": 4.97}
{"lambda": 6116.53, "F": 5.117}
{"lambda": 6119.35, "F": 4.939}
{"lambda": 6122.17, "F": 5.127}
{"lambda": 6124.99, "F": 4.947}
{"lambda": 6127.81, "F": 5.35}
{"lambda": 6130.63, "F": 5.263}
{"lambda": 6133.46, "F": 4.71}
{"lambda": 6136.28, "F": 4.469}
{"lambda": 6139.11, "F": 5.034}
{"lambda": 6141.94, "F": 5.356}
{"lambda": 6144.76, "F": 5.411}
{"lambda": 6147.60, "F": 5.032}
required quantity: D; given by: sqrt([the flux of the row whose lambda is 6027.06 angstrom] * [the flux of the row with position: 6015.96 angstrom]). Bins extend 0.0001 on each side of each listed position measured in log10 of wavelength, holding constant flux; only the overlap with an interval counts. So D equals 5.3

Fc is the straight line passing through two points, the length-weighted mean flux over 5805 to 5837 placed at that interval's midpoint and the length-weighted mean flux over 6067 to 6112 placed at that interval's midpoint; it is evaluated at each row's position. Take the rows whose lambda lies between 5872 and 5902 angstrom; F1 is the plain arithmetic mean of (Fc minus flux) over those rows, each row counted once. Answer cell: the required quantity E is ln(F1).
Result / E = -0.5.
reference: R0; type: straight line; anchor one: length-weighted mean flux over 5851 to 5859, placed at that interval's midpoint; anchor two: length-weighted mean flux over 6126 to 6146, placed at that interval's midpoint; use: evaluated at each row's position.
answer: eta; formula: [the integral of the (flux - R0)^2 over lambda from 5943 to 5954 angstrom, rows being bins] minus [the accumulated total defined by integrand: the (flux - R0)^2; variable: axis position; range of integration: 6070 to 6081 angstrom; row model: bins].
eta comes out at 0.4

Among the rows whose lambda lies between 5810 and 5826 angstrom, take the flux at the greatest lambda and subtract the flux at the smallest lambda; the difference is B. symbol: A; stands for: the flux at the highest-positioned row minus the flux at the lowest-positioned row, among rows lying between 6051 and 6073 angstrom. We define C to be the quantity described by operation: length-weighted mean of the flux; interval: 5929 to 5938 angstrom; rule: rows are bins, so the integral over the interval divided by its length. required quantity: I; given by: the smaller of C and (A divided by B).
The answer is 0.04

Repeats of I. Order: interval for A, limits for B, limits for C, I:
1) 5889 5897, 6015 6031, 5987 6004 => -1.42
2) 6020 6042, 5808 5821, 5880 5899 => 0.24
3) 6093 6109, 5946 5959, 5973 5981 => 0.02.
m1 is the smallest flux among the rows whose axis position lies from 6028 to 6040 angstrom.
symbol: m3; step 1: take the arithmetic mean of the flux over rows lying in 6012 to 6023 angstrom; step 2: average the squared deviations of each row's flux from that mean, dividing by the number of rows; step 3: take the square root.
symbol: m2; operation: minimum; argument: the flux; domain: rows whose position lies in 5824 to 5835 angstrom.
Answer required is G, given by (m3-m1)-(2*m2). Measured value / -15.4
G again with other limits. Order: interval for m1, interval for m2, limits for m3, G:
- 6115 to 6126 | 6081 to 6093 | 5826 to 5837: -15.1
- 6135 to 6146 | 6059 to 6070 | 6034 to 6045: -13.8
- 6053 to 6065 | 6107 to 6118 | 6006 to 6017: -14.5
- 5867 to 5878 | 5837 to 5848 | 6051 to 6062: -14.9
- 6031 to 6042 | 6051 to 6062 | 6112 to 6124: -14.7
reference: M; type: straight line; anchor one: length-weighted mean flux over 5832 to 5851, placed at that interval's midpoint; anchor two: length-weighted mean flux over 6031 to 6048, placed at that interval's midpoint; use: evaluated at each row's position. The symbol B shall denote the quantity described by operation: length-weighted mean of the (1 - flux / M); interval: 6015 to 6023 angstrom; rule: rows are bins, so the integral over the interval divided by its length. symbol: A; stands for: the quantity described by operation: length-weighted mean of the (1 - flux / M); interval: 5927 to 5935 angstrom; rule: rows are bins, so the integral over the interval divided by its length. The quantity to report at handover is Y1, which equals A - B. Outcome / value 0.02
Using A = 0.050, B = 0.03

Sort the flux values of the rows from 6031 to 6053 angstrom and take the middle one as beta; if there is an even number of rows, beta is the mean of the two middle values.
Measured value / 5.35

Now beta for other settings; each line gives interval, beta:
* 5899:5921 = 5.10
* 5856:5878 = 5.18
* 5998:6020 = 5.13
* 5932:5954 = 5.26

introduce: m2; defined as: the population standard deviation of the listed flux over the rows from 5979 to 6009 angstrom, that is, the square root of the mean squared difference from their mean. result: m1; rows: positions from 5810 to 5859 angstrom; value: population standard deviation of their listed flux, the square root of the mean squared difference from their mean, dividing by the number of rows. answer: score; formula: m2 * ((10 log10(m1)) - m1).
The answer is -1.3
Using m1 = 0.29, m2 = 0.22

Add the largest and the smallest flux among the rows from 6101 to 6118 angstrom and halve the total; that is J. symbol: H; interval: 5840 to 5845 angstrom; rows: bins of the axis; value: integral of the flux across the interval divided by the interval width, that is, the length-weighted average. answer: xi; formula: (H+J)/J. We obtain 2.01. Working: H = 5.04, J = 4.99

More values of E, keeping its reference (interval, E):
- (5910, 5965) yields -4.0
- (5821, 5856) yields -4.4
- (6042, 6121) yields -4.9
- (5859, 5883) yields -2.9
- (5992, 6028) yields -4.1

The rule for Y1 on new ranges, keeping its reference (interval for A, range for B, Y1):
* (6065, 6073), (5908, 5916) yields 0.02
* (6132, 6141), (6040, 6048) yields 0.16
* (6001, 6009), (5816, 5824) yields 0.07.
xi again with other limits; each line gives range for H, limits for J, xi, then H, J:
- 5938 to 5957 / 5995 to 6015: 2.02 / 5.26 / 5.18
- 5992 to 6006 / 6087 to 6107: 2.05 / 5.19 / 4.94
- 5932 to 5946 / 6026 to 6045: 1.97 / 5.18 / 5.36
